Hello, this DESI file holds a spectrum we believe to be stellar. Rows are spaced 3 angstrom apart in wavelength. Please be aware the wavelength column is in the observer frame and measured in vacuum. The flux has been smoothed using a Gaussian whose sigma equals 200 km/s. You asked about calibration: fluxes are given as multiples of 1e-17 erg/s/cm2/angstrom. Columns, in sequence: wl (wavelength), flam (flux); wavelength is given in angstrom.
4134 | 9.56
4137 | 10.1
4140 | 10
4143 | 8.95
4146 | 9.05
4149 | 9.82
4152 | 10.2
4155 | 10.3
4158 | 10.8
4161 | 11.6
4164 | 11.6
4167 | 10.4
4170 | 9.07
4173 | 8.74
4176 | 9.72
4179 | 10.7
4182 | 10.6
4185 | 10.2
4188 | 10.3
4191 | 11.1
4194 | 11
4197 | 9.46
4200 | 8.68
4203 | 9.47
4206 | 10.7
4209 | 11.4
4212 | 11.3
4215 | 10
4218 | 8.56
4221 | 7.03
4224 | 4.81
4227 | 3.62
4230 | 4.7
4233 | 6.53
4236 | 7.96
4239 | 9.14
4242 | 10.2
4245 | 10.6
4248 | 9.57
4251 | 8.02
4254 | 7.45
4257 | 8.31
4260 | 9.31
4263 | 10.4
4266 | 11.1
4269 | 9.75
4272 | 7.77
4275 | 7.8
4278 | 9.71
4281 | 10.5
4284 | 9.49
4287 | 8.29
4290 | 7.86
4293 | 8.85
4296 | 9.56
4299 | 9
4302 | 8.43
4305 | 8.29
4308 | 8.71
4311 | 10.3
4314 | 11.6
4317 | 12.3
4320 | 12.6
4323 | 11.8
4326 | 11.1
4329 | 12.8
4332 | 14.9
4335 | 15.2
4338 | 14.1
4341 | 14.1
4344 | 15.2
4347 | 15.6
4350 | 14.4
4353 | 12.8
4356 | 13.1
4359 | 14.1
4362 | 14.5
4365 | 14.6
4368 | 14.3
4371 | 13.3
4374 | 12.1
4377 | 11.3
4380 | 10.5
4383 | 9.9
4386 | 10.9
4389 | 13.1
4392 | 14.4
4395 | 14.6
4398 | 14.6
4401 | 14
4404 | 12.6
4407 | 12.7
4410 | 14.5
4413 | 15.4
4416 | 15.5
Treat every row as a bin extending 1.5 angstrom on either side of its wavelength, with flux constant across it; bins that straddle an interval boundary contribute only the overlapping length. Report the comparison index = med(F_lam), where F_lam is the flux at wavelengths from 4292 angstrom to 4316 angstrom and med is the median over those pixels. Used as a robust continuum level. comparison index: 8.9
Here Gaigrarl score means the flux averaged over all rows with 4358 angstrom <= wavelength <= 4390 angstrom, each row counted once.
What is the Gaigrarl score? 13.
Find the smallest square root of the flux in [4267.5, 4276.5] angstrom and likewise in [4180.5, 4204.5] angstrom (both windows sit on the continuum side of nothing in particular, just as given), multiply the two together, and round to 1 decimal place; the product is 8.2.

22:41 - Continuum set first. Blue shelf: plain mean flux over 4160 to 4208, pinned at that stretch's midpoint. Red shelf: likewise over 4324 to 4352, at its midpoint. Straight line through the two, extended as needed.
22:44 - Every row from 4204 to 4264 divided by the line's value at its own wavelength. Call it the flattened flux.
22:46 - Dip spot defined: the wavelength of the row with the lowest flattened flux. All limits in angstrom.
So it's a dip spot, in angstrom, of 4227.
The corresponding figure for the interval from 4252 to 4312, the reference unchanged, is 4290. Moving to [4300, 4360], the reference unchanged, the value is 4305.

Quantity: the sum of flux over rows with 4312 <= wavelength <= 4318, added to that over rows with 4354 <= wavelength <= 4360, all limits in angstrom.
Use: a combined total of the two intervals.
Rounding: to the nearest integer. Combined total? 51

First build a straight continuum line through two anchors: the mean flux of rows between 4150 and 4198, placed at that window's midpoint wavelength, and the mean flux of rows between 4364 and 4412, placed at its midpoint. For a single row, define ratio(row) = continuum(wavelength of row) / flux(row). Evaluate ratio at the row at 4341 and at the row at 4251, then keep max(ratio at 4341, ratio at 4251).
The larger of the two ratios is 1.41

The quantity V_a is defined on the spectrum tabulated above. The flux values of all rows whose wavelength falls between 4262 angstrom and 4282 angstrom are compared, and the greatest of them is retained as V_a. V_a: 11.1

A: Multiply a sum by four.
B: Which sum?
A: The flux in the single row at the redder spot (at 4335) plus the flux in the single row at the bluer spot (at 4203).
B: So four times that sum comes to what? 99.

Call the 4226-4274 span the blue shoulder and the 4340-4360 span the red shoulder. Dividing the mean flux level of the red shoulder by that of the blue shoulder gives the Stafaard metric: 1.7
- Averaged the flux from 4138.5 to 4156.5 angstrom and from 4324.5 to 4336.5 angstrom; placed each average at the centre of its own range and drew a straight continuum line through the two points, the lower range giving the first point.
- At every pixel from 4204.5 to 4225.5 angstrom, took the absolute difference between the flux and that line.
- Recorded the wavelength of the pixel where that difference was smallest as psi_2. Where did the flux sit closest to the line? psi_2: 4206 angstrom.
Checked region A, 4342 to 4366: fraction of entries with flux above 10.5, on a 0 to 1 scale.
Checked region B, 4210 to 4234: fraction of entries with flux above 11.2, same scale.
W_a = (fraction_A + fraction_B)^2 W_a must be 1.3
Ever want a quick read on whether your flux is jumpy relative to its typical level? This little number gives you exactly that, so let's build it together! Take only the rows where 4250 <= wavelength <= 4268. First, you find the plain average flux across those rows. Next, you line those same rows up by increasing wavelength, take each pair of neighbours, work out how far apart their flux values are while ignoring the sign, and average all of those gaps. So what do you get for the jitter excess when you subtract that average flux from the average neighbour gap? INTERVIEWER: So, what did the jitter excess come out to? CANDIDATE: -8.3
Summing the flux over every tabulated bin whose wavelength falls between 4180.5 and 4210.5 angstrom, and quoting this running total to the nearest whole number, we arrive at 103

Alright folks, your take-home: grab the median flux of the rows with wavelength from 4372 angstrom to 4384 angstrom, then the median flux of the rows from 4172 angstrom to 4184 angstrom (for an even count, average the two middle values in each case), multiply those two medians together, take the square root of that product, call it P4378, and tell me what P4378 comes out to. 10.5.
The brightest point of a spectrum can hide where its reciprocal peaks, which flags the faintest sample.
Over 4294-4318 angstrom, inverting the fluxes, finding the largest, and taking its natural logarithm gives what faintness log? -2.12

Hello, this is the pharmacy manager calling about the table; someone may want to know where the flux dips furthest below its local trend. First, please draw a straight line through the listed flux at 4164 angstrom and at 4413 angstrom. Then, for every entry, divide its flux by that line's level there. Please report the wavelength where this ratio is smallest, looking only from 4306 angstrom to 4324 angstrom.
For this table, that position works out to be 4308 angstrom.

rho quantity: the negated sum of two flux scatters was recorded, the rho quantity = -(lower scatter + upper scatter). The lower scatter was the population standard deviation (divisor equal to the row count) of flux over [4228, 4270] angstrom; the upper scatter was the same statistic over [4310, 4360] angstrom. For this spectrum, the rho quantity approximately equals -3.2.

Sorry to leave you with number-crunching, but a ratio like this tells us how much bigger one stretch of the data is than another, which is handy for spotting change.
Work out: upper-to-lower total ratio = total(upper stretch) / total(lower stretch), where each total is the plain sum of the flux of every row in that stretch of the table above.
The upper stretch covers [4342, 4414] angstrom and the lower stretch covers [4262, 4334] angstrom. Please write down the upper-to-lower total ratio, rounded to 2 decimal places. 1.33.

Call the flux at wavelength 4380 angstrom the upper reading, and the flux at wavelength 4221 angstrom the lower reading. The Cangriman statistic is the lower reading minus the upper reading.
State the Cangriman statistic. -3.5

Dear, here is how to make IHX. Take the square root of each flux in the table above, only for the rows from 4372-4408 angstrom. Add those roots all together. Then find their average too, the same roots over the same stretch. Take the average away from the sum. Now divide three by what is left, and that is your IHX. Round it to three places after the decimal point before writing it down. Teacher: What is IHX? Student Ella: 0.077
